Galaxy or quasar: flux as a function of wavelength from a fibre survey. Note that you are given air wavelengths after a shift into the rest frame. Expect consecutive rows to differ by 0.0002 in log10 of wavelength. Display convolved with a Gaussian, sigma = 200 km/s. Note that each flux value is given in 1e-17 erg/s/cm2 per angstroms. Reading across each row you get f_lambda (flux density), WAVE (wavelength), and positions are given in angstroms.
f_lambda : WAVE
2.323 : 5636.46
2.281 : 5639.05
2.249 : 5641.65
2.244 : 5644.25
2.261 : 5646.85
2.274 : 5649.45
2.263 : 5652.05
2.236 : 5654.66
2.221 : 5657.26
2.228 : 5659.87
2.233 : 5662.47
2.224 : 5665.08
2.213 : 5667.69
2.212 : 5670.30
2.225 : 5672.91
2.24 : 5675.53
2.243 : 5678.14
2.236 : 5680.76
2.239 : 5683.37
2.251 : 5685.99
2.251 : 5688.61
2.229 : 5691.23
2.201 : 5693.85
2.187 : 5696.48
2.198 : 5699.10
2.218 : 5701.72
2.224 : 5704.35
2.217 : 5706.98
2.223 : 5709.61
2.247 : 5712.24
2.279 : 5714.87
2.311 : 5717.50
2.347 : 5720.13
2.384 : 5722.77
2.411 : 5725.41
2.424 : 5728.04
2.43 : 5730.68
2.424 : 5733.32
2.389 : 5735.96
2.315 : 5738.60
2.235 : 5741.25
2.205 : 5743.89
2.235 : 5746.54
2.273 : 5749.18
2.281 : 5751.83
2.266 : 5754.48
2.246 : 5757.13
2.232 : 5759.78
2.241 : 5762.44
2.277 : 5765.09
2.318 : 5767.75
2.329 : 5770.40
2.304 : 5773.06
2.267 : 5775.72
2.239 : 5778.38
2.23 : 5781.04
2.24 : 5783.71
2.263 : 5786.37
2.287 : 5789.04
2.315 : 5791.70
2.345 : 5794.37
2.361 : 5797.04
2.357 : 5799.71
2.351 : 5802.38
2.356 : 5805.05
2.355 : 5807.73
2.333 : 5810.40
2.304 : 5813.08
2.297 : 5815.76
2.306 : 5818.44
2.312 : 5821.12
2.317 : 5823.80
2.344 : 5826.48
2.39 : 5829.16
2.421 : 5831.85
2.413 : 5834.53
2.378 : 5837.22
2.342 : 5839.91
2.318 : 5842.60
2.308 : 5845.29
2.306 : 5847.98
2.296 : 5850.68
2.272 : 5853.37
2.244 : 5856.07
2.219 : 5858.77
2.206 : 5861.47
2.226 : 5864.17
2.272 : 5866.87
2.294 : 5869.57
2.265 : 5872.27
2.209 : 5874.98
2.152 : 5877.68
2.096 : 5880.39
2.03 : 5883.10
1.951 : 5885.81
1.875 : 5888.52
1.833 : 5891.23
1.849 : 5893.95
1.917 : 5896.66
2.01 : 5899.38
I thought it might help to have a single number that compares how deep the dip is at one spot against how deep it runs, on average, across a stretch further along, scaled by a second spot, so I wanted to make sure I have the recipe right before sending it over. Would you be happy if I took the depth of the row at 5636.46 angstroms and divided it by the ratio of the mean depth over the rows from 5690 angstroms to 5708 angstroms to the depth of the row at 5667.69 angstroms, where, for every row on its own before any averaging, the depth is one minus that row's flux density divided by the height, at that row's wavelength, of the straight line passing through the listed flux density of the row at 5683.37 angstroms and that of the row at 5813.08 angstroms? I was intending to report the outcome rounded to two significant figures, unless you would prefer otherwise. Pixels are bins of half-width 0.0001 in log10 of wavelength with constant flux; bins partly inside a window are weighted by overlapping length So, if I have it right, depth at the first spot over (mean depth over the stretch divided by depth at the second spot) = -0.024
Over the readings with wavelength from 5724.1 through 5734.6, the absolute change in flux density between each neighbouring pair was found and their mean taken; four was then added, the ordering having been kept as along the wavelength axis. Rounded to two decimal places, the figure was 4.01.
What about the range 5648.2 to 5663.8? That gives 4.01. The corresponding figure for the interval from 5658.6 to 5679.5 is 4.01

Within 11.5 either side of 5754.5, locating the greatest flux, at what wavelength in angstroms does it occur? 5751.83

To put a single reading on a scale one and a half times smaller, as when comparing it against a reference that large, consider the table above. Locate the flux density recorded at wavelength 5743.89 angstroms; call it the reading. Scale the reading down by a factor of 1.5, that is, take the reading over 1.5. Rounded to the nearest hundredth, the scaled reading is 1.47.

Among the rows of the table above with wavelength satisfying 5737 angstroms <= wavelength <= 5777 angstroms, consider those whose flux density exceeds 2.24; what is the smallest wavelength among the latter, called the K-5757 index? 5738.60 angstroms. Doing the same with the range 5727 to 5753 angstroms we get 5728.04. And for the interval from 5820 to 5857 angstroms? 5821.12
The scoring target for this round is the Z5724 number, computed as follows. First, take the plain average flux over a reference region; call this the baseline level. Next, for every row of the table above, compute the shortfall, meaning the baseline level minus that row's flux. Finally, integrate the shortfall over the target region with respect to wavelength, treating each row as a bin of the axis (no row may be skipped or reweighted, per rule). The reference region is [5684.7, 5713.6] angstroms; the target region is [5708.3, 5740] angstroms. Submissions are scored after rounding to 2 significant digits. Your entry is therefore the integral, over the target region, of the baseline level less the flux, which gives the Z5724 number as -4.0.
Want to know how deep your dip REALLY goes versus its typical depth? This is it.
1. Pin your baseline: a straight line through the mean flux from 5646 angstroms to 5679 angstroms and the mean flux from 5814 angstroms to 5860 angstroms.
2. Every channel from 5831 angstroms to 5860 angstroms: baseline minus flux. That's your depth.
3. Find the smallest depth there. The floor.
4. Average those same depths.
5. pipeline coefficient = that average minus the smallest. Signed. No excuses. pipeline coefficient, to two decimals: 0.11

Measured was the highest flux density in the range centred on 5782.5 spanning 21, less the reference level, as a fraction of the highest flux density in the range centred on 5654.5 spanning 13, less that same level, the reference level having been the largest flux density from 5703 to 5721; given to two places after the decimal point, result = 0.44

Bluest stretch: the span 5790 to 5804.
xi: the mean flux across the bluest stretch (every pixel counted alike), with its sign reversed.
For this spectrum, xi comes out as -2.35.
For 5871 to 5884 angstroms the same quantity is -2.15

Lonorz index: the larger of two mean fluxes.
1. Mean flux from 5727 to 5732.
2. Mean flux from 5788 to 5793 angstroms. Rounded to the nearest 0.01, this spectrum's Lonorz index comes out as 2.43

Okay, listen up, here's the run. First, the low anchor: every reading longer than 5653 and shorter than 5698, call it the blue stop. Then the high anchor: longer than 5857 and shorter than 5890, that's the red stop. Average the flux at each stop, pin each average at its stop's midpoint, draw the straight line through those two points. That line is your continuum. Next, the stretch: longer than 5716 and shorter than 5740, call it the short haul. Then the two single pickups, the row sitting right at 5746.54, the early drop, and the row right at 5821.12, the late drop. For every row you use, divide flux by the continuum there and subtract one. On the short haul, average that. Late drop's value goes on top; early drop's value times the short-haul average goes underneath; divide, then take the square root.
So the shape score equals 7.2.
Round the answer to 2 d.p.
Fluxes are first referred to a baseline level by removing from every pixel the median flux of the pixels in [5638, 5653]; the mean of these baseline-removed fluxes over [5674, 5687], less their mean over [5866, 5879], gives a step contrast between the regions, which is 0.00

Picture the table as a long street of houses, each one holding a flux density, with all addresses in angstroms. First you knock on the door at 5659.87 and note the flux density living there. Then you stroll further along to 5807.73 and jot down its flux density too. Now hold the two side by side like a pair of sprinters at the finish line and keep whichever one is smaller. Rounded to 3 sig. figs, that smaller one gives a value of 2.23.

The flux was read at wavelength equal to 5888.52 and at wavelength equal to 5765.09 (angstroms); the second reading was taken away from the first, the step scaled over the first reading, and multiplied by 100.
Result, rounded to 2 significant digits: -21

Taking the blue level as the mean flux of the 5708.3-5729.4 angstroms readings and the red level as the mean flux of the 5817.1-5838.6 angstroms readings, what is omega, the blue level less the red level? -0.032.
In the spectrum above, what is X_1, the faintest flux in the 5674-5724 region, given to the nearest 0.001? 2.187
